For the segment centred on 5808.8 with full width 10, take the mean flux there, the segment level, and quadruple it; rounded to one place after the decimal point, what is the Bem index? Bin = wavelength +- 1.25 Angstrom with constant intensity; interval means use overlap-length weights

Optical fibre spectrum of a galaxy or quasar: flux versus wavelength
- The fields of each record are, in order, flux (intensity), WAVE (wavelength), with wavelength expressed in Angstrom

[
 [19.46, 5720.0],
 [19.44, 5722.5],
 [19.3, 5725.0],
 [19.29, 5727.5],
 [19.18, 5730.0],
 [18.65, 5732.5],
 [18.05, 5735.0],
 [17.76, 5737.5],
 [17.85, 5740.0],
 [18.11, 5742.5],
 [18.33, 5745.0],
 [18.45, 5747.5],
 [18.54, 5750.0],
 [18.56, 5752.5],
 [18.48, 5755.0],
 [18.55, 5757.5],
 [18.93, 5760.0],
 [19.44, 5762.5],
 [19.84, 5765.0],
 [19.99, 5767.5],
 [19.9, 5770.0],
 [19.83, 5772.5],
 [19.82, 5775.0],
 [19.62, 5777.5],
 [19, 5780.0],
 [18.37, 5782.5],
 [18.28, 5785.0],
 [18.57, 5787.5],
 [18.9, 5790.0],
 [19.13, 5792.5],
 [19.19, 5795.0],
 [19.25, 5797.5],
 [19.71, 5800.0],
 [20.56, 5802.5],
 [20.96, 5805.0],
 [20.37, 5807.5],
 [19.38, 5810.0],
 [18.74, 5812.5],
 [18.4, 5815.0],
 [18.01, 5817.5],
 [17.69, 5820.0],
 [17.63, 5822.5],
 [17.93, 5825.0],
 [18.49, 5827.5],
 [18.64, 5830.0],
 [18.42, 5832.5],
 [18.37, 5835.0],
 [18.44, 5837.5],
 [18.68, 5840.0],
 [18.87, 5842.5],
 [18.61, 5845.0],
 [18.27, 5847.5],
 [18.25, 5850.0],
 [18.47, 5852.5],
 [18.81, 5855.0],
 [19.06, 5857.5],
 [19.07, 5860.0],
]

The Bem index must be 79.4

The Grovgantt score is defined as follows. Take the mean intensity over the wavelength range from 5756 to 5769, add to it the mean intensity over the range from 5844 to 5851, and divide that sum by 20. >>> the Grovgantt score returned 1.886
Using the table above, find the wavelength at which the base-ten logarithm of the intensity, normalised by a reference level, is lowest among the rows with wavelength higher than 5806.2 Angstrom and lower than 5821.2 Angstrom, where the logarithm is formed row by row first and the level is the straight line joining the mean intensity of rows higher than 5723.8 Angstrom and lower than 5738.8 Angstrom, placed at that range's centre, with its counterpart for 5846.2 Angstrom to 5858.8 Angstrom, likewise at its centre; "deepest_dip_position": 5820.0 Angstrom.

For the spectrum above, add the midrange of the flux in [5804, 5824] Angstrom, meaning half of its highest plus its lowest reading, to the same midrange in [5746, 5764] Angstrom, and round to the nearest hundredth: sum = 38.24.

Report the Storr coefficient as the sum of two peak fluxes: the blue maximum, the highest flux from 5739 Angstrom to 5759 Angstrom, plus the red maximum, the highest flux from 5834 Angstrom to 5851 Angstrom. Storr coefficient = 37.4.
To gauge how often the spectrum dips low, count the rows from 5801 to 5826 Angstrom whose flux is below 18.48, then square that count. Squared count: 25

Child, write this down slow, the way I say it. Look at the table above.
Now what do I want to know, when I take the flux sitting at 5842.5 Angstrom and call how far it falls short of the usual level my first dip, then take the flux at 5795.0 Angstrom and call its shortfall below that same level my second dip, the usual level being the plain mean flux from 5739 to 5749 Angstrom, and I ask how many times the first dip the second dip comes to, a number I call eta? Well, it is 1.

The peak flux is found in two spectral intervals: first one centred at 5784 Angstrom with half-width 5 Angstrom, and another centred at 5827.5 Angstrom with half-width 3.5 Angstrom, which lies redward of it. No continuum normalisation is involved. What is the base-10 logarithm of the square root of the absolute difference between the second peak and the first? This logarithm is -0.22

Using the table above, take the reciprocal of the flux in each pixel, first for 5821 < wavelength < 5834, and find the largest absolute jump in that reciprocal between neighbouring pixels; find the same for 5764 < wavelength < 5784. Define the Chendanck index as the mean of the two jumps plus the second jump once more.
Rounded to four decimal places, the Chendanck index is 0.0036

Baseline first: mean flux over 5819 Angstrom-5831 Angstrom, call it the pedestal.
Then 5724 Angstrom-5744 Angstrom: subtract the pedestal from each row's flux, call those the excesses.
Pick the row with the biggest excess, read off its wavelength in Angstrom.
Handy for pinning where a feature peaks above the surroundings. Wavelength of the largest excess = 5725.0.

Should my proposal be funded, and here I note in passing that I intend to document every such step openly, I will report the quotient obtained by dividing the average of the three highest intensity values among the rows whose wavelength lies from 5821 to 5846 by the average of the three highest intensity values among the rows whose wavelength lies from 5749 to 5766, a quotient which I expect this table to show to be 0.97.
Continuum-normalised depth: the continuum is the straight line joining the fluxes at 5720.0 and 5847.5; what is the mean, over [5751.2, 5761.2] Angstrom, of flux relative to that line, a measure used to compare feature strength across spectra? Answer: 0.97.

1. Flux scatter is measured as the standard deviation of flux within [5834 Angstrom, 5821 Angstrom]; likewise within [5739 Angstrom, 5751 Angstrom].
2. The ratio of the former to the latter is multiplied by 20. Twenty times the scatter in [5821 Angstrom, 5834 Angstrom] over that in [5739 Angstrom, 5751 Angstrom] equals 31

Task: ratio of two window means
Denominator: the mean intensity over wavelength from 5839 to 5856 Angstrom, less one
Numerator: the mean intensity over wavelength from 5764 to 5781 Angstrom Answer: 1.12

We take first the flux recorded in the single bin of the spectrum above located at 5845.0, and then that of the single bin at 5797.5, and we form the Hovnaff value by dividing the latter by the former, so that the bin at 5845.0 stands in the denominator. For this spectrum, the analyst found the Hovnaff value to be 1.03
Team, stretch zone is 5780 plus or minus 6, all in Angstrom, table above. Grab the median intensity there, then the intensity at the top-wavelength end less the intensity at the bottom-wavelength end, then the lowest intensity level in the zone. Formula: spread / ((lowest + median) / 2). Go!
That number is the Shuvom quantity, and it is -0.08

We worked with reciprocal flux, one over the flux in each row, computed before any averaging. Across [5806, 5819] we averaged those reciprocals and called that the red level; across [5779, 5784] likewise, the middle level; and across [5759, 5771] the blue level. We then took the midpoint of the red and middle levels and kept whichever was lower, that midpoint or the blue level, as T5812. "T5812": 0.0510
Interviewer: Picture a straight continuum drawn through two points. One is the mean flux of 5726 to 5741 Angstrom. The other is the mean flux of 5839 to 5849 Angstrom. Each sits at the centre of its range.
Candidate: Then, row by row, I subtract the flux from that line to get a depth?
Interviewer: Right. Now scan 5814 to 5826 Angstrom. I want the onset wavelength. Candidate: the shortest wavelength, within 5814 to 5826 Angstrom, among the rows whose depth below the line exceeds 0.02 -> 5815.0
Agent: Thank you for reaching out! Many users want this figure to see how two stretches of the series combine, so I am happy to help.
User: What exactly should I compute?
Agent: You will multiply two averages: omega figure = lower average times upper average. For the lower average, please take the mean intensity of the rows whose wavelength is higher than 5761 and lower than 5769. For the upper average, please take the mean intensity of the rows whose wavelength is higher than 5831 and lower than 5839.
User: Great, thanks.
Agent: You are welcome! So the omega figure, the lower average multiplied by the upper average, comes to 364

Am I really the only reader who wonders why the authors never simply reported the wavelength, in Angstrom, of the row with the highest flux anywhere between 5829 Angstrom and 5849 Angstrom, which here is 5842.5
